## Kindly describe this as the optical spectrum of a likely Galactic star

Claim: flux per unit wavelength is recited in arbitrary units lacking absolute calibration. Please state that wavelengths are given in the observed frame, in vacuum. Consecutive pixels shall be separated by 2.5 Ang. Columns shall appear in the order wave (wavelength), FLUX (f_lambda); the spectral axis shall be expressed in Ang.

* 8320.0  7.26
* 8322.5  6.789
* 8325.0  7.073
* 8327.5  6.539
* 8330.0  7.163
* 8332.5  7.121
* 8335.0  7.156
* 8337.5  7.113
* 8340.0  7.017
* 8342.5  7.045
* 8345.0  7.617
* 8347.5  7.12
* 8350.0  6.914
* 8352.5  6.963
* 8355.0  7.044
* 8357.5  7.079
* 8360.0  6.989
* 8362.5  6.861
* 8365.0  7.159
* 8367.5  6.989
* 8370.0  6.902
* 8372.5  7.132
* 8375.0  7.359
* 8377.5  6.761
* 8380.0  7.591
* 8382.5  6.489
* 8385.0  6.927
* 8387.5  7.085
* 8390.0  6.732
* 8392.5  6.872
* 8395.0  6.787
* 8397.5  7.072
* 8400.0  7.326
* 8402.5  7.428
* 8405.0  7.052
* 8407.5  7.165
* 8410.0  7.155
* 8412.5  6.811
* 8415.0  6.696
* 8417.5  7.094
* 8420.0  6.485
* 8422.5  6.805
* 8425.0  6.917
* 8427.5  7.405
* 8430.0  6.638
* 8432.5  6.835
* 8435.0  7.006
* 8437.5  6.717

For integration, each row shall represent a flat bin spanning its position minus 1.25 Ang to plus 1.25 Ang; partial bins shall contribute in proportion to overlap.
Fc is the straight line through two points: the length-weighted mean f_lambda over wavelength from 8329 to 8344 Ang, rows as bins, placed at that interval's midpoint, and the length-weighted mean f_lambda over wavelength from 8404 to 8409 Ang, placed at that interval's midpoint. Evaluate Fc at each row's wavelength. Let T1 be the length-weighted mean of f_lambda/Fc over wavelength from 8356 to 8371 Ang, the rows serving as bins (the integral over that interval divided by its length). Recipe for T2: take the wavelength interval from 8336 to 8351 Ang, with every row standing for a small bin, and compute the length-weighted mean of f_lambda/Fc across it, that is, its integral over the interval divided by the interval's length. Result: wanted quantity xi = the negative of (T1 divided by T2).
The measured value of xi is -0.98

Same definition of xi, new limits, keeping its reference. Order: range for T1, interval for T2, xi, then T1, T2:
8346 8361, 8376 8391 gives -1.01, 0.99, 0.98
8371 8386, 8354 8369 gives -1.00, 0.99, 0.99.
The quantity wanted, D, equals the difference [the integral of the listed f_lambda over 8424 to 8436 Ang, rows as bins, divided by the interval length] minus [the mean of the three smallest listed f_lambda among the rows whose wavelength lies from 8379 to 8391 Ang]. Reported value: 0.24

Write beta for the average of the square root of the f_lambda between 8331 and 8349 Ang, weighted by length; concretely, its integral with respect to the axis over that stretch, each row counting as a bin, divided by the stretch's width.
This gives 2.68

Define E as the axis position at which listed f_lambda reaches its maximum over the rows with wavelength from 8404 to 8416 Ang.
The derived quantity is 8407.5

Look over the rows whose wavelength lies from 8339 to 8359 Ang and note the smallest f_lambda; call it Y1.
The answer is 6.914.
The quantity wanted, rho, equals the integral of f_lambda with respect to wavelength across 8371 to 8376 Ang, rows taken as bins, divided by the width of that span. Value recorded 7.22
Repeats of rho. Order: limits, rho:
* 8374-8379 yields 7.07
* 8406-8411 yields 7.15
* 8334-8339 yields 7.13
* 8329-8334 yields 7.14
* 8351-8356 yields 7.00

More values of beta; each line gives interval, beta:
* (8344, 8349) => 2.71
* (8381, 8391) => 2.61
